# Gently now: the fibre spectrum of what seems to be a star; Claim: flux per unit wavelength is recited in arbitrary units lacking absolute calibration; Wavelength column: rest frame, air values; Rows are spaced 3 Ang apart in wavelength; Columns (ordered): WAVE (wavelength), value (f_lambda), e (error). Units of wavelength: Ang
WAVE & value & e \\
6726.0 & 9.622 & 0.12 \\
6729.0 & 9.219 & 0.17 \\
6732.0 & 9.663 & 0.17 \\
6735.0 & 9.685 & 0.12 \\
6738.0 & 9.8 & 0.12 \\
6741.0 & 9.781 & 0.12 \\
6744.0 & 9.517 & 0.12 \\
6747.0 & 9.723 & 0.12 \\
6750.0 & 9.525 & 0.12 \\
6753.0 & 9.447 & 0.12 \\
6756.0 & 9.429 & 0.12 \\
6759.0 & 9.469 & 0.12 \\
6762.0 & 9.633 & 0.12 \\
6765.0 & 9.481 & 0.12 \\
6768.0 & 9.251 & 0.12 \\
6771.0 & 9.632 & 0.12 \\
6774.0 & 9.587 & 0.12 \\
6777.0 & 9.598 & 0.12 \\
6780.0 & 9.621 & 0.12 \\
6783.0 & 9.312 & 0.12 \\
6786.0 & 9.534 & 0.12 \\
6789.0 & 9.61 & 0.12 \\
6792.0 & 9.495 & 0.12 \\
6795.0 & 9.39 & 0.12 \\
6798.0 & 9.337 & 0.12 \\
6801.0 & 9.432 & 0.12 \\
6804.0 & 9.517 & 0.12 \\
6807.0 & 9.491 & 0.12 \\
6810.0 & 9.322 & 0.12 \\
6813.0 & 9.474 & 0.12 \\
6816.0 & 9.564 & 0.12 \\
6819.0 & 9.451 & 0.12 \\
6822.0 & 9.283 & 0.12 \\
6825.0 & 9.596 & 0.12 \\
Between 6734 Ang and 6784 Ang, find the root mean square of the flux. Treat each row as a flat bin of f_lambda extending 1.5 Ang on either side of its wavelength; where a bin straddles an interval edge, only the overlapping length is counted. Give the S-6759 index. 9.56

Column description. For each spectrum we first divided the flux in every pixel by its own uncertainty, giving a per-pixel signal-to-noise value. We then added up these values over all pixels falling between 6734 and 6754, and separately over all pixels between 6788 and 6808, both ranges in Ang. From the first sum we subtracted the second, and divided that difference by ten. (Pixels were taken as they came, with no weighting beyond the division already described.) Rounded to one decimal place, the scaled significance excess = 1.0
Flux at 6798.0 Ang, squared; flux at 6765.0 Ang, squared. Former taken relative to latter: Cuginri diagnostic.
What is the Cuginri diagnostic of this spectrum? 0.970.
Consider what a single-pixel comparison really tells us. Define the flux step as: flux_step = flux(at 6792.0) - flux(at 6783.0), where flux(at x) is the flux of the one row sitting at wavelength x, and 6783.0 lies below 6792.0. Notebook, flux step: 0.18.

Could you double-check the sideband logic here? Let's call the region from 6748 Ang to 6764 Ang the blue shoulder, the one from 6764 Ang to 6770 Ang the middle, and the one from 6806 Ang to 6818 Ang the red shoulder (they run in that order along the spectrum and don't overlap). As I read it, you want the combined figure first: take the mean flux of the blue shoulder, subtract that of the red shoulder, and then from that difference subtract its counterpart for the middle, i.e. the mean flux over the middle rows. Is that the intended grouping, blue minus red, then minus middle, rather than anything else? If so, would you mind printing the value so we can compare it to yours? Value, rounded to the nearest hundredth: -9.33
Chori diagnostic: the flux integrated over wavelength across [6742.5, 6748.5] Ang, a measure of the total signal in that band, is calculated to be 58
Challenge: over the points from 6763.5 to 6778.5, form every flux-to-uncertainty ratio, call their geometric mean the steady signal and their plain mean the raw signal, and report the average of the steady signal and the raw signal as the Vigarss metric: 79.2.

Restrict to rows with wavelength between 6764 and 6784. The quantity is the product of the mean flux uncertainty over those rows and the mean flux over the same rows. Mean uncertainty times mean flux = 1.140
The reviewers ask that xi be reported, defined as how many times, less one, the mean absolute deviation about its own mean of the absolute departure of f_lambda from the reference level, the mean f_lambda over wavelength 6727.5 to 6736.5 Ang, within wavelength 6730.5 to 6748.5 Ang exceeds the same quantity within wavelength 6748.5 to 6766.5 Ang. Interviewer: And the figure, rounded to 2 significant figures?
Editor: 1.4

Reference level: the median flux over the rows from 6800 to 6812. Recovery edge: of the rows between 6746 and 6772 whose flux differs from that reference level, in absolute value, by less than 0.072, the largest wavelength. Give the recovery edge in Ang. 6765.0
